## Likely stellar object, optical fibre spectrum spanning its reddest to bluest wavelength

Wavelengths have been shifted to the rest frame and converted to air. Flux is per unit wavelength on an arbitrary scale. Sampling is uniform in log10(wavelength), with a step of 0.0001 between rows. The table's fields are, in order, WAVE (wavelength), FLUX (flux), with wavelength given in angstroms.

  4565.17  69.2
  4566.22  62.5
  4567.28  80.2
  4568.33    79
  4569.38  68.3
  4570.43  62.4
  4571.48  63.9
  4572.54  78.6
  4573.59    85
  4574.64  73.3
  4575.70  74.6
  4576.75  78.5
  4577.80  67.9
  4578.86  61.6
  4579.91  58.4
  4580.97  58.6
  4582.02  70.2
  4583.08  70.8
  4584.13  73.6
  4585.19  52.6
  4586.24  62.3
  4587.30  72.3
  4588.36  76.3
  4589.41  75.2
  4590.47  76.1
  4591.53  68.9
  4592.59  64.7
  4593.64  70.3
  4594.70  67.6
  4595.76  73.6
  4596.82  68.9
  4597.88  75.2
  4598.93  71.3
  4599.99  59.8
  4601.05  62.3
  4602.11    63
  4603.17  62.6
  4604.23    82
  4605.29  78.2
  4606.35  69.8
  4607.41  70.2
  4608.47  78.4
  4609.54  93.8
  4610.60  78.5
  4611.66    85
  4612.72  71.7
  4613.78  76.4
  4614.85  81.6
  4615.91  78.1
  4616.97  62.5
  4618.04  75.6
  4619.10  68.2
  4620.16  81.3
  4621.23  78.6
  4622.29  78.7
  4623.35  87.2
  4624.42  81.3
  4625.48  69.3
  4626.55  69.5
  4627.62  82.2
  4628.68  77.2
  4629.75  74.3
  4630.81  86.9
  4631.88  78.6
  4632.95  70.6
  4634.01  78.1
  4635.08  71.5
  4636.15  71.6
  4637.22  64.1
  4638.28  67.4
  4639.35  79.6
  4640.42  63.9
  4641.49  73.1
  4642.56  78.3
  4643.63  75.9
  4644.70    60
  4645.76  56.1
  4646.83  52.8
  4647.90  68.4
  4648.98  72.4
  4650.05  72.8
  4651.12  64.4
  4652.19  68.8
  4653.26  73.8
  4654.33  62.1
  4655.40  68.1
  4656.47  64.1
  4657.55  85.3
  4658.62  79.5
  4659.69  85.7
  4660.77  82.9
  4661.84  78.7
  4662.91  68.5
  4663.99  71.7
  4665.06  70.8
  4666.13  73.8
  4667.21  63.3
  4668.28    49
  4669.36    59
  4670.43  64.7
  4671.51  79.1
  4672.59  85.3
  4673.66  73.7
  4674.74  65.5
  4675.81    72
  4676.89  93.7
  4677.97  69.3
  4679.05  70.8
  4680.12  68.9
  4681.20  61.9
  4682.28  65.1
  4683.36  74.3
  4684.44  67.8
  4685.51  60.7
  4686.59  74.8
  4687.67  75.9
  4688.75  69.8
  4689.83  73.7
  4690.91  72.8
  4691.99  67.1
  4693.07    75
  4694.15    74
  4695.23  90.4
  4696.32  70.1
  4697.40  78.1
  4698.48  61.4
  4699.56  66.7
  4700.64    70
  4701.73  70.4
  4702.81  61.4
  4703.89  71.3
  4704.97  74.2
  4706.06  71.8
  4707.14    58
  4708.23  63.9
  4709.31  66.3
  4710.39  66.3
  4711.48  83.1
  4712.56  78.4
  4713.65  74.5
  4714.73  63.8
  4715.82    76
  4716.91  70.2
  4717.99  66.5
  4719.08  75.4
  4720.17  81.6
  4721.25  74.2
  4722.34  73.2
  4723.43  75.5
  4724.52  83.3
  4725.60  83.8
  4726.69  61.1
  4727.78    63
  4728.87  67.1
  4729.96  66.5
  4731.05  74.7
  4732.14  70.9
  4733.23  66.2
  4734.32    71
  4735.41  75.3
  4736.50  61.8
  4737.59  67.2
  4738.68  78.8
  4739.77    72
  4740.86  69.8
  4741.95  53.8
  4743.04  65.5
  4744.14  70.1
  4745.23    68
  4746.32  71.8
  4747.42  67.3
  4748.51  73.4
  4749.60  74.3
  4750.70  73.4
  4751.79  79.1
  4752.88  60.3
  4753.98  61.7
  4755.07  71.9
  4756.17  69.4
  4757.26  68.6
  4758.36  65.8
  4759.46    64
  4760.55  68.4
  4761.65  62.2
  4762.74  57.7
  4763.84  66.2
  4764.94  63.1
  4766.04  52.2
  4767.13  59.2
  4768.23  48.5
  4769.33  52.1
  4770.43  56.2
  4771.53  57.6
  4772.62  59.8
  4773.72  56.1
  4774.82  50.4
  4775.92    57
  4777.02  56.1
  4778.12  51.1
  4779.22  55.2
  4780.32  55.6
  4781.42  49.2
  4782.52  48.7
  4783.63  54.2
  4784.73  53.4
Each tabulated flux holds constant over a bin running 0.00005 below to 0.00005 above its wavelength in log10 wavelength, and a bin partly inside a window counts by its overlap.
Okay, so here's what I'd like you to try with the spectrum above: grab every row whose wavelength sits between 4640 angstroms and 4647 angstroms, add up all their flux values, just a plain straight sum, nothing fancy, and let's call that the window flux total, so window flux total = 460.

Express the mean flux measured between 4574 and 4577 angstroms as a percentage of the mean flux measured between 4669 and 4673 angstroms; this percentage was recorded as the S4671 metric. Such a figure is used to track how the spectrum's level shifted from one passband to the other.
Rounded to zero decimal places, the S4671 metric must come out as 105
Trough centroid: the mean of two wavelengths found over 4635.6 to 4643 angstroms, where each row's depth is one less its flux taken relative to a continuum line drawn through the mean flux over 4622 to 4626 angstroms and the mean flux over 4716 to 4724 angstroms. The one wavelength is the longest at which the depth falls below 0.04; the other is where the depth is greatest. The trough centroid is 4641.5 angstroms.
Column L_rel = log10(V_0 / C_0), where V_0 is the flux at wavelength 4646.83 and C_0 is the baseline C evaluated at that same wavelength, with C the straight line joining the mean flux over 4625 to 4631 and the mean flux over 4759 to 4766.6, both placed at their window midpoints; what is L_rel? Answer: -0.15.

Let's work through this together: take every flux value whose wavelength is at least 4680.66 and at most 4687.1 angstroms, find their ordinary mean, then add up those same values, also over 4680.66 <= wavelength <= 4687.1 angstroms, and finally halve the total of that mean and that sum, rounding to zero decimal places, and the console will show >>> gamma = 236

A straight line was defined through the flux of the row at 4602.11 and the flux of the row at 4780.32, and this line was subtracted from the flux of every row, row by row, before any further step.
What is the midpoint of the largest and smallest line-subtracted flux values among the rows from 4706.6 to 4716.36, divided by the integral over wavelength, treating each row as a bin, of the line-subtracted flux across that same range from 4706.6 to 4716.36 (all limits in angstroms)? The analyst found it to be 0.106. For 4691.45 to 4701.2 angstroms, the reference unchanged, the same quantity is 0.129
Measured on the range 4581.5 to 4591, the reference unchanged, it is 0.014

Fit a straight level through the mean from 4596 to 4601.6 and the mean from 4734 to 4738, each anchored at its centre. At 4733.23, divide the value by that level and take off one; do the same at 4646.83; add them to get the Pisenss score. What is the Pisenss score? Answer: -0.3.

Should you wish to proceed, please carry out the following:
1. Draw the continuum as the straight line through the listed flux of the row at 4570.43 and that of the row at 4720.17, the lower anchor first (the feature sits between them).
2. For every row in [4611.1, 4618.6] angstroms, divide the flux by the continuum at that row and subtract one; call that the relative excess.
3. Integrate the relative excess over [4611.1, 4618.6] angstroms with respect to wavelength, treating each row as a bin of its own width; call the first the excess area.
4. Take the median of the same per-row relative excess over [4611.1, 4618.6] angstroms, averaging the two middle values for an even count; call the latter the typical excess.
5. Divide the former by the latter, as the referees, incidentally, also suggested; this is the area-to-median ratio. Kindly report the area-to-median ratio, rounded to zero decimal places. 7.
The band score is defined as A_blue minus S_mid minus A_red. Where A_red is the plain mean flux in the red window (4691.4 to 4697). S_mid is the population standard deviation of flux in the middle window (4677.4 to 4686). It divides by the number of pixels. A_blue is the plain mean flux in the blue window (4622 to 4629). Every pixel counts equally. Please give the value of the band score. -2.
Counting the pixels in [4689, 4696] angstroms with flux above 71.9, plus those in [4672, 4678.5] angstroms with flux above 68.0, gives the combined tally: 10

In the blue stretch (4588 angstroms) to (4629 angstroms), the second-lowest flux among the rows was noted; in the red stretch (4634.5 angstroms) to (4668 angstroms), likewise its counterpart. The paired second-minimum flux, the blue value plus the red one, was 118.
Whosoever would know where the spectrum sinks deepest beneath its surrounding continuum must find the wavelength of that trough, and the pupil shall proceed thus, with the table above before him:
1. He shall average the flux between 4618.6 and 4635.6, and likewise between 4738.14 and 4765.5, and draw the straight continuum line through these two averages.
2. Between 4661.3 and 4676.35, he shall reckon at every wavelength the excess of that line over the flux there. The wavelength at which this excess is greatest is 4668.28 angstroms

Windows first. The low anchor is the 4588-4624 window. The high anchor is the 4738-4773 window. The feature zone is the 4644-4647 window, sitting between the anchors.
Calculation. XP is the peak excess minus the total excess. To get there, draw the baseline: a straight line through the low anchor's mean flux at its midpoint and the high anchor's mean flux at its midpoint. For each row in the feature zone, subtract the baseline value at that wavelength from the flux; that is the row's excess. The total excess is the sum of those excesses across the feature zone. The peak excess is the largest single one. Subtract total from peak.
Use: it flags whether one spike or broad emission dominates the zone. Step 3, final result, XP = 34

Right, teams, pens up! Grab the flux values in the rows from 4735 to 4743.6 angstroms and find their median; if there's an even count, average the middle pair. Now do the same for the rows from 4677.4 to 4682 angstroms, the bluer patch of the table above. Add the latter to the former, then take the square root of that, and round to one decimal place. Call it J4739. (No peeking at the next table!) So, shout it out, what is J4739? 11.7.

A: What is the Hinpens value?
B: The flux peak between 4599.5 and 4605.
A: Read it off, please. 82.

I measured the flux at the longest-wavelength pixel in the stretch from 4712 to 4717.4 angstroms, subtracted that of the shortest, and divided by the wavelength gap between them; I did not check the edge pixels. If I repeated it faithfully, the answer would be -1.9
